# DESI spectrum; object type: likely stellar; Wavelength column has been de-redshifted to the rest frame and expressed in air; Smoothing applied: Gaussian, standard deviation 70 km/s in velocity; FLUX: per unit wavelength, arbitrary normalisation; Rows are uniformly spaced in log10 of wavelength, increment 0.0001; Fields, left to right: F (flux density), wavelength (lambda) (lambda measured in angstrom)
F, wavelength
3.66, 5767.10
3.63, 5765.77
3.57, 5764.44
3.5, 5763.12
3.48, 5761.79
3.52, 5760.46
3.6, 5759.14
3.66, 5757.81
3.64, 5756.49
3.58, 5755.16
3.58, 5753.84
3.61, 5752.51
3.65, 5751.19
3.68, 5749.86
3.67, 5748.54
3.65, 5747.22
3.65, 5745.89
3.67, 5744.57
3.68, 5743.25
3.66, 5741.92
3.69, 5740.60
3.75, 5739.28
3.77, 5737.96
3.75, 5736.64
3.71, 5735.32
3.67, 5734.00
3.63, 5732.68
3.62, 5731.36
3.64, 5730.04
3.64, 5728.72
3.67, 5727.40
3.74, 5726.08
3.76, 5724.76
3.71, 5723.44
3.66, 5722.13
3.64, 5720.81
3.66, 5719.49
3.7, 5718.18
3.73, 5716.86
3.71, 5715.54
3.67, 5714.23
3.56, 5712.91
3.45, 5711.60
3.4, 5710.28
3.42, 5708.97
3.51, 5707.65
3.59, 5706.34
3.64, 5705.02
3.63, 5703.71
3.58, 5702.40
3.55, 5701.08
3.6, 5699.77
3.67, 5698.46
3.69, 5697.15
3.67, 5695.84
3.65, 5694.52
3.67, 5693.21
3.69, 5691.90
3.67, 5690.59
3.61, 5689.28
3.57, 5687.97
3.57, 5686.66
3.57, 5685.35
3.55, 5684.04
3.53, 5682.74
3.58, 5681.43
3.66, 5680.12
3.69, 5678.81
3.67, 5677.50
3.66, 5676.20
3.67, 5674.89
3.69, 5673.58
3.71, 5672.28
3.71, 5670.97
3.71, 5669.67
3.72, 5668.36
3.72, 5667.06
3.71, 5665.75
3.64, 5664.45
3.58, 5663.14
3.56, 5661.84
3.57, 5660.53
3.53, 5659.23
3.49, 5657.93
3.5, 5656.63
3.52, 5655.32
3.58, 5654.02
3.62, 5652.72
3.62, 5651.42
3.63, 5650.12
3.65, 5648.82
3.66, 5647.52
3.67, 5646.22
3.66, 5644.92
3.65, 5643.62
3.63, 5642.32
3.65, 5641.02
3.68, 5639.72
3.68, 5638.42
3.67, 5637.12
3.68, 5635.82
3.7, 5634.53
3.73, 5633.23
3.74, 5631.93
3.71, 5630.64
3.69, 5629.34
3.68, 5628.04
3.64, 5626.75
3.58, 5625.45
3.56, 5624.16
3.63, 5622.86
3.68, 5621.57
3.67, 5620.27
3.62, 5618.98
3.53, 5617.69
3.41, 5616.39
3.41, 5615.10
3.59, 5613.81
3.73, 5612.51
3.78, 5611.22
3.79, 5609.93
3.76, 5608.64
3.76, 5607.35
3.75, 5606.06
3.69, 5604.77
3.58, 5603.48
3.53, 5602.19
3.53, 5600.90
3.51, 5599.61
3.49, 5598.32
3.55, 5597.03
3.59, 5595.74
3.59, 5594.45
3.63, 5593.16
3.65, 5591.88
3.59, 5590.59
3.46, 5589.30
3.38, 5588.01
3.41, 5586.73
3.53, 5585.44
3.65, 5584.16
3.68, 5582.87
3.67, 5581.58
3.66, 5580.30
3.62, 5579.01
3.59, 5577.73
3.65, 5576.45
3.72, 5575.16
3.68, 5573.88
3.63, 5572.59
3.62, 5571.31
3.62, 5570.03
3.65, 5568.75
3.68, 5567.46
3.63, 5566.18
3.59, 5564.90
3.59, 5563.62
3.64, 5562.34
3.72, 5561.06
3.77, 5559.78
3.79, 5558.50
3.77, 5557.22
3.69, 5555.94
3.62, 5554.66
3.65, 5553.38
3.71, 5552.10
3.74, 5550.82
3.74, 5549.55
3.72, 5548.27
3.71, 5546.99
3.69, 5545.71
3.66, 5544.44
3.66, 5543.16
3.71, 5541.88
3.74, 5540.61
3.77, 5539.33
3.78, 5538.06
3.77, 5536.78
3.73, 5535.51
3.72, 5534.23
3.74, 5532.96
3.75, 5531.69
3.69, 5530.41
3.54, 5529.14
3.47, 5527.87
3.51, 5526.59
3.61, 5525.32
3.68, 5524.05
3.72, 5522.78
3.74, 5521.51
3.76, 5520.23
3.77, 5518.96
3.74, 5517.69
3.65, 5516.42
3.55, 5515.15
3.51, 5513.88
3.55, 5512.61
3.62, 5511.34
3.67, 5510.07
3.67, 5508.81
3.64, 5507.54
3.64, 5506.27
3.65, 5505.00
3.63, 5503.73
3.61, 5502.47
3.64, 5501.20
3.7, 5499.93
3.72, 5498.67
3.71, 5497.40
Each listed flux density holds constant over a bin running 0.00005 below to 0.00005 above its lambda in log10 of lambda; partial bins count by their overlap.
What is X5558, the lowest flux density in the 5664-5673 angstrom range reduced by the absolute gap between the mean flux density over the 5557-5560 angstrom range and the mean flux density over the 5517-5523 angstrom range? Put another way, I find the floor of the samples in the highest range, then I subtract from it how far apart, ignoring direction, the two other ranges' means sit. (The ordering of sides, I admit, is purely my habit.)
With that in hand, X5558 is 3.61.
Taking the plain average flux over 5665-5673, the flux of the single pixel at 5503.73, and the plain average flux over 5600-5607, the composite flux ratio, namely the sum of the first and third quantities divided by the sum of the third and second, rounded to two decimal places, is 1.01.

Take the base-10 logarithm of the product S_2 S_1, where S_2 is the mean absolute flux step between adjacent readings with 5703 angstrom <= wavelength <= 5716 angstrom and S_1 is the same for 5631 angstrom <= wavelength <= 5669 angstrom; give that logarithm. -2.88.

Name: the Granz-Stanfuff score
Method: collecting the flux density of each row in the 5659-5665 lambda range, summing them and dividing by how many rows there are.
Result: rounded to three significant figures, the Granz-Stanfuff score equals 3.58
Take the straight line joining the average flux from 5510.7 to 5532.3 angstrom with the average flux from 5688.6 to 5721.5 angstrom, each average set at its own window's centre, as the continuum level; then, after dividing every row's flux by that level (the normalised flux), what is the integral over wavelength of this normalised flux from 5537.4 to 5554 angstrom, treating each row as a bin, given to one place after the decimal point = 17.0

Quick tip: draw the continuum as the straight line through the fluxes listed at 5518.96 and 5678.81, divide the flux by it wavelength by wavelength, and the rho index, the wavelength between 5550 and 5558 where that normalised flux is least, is 5554.66 angstrom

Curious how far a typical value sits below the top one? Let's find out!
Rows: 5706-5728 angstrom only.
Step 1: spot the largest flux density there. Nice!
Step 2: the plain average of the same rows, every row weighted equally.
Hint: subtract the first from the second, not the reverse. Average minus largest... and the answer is -0.14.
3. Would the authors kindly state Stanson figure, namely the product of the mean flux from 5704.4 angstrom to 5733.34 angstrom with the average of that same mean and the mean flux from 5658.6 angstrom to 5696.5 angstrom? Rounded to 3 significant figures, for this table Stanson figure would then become 13.2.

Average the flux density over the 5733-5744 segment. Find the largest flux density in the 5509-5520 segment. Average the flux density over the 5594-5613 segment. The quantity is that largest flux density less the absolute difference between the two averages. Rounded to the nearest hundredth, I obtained 3.70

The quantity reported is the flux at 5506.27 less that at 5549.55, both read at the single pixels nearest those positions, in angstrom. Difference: -0.10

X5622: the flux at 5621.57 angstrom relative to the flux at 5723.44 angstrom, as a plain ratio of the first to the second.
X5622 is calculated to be 0.992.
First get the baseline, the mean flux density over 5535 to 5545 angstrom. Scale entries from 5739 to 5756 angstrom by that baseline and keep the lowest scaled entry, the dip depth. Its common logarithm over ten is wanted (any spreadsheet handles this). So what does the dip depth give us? -0.0018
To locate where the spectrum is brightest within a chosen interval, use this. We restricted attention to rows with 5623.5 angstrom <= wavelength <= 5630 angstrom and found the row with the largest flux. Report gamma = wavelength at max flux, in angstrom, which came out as 5629.34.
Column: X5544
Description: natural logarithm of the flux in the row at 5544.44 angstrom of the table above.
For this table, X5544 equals 1.30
